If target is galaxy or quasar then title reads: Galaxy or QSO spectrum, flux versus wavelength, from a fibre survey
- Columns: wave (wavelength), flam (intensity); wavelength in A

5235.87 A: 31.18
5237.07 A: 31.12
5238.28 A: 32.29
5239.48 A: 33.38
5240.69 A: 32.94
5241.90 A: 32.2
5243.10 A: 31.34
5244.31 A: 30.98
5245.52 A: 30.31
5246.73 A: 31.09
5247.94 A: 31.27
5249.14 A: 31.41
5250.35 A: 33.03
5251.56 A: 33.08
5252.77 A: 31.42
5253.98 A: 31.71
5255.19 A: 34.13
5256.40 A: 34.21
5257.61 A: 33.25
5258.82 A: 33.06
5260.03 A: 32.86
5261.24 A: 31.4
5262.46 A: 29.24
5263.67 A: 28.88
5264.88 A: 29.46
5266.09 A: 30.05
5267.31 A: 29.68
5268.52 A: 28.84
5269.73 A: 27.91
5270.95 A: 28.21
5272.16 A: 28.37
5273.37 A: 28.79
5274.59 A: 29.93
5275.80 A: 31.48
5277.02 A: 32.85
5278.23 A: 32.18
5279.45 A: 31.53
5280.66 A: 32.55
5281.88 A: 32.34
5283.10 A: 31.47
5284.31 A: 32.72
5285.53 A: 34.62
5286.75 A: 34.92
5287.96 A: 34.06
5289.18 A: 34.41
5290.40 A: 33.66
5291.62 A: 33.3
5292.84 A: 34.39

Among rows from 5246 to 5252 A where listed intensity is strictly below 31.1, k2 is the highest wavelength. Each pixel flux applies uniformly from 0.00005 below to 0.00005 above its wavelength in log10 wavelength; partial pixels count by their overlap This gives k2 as 5246.73 A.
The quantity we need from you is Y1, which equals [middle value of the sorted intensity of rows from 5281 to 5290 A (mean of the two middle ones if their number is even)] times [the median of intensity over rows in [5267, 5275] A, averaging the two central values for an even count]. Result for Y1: 981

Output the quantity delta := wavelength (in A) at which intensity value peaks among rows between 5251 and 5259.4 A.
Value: 5256.40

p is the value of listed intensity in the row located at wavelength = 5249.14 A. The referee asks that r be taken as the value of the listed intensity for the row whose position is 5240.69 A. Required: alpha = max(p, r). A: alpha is 32.9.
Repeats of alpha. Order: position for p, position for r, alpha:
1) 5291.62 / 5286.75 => 34.9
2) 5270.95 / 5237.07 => 31.1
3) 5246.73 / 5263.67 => 31.1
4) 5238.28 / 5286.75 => 34.9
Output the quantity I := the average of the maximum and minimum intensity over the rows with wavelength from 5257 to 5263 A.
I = 31.2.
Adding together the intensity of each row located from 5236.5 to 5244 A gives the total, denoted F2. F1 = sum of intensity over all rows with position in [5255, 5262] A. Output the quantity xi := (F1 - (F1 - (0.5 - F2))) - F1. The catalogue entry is -392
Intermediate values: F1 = 199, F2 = 193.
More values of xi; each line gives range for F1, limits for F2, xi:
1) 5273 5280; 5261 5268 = -365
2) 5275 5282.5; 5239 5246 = -384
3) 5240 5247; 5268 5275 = -360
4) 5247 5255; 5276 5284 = -384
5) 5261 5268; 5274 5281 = -369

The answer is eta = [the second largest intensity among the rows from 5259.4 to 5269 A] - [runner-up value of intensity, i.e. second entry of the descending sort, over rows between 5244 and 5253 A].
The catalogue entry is -2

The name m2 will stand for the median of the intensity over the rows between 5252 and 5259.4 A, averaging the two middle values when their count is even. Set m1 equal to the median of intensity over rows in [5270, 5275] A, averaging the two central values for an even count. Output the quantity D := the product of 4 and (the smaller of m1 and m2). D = 114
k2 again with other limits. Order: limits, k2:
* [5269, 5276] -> 5274.59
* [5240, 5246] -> 5245.52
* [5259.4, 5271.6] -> 5270.95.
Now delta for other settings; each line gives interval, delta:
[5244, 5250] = 5249.14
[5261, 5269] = 5261.24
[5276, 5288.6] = 5286.75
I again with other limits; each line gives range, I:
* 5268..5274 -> 28.4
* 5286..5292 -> 34.1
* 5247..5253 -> 32.2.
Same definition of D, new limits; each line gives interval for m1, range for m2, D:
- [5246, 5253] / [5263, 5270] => 117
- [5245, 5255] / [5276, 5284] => 126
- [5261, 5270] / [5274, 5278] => 117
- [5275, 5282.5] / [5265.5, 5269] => 119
